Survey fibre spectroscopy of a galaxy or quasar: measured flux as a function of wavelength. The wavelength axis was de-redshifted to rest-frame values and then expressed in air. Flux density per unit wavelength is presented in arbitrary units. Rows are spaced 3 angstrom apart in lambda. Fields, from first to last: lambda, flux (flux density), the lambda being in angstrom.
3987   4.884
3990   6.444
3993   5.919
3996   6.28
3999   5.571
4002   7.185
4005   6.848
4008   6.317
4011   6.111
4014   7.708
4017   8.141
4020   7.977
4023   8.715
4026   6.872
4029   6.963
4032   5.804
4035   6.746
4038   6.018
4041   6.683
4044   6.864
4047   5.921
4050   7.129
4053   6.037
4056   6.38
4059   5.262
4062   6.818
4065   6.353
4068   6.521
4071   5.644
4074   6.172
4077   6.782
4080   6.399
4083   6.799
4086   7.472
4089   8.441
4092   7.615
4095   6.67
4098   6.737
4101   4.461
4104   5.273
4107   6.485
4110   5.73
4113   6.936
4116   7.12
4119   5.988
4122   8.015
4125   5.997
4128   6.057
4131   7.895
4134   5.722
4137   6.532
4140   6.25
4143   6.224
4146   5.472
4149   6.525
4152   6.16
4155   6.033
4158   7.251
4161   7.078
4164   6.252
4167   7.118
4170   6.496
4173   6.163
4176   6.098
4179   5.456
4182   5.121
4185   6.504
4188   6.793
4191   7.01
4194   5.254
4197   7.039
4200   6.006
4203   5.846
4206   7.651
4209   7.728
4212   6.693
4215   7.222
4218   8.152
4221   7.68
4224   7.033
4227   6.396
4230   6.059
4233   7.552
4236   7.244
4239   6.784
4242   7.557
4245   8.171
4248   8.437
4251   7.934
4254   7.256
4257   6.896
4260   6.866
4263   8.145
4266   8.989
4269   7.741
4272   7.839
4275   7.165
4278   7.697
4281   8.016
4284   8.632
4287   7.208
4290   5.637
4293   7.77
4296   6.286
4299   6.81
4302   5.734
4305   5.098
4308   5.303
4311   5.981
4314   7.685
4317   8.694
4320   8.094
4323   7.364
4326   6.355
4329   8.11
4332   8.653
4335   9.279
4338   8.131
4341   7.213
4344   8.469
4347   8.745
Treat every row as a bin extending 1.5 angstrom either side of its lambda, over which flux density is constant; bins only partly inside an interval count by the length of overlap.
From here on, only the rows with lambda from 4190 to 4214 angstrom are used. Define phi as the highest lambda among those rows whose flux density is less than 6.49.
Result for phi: 4203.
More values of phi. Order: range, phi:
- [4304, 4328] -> 4326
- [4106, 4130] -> 4128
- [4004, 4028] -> 4011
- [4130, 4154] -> 4152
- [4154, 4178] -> 4176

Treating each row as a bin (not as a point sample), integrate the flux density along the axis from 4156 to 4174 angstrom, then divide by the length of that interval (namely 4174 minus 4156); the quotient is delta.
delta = 6.7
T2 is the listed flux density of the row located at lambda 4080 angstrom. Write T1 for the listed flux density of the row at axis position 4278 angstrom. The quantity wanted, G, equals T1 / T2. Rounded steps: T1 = 7.697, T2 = 6.399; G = 1.20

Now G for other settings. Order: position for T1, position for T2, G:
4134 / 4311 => 0.96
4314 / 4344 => 0.91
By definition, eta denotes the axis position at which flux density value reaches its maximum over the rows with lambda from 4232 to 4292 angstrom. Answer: 4266 angstrom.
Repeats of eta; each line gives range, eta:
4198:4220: 4218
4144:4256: 4248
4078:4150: 4089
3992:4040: 4023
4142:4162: 4158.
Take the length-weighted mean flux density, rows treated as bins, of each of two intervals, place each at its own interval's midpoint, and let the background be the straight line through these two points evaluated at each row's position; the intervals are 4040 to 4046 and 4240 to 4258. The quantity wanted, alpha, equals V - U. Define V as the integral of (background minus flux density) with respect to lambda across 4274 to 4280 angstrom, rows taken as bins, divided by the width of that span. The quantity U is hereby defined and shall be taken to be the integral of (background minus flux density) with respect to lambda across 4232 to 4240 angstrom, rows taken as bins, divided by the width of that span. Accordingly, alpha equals -0.1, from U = 0.45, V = 0.34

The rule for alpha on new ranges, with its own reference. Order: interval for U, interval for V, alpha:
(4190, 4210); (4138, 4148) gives 0.3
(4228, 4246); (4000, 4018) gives -0.9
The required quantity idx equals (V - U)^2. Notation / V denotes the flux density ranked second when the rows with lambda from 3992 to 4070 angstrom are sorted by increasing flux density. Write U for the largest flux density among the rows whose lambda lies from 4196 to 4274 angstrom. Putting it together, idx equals 12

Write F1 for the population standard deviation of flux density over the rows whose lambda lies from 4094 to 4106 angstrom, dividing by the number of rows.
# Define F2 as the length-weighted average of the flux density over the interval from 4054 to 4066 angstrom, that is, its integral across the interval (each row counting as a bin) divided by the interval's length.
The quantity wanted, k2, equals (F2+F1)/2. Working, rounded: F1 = 0.96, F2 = 6.2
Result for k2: 3.6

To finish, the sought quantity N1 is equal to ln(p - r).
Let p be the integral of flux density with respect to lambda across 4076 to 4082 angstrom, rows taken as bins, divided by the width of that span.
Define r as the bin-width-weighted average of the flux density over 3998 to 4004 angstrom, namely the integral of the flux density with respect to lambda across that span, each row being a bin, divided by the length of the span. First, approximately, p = 6.6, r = 6.48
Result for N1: -2.2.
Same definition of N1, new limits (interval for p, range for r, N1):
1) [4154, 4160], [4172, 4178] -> -0.4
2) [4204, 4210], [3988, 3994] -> 0.4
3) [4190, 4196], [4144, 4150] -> -1.8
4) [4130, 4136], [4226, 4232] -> -1.0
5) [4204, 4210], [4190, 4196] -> 0.3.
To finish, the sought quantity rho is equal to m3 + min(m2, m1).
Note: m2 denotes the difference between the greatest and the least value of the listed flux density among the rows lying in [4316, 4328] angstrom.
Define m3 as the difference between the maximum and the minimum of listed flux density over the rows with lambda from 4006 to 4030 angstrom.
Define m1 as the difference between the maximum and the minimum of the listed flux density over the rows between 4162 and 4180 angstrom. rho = 4.27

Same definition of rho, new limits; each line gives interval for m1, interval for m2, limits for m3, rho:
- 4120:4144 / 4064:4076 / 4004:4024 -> 3.48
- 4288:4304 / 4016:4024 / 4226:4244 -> 2.24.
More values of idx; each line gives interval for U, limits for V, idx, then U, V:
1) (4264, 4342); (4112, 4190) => 15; 9.279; 5.456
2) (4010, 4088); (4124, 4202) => 12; 8.715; 5.254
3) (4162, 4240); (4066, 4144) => 8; 8.152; 5.273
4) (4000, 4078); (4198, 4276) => 7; 8.715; 6.006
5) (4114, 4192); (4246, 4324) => 7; 8.015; 5.303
